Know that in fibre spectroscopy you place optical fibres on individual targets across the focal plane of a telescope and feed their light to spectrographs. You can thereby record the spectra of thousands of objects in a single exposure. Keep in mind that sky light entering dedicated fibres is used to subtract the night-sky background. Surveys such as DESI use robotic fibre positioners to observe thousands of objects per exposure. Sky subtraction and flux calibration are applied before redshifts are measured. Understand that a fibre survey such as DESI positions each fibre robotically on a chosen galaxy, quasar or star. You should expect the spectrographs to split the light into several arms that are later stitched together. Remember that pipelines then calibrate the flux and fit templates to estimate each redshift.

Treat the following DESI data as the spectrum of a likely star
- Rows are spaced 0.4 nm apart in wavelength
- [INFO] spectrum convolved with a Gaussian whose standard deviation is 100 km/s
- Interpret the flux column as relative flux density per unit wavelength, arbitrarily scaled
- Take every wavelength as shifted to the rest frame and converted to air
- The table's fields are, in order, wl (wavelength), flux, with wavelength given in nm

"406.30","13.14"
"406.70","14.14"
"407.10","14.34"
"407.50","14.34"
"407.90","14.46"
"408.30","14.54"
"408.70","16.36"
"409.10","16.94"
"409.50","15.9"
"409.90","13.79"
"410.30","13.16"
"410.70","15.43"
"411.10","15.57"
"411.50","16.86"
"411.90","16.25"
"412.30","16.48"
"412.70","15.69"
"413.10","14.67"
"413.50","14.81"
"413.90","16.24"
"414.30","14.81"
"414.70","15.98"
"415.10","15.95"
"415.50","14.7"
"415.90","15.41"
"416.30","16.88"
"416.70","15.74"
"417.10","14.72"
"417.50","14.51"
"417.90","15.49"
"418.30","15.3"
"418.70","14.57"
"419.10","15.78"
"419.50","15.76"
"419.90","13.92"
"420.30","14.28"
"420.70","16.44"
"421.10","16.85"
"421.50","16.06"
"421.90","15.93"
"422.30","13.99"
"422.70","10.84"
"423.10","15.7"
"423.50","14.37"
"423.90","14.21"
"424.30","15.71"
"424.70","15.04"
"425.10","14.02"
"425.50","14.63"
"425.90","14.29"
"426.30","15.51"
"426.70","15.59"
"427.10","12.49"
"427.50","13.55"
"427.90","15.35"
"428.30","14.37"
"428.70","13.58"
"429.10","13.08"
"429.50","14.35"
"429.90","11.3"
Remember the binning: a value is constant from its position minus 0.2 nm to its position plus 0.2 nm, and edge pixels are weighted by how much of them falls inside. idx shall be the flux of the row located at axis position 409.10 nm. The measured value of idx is 16.94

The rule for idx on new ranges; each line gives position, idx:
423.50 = 14.37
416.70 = 15.74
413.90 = 16.24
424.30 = 15.71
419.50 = 15.76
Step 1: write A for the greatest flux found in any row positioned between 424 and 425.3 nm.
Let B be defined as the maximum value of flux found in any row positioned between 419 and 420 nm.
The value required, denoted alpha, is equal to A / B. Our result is 1.00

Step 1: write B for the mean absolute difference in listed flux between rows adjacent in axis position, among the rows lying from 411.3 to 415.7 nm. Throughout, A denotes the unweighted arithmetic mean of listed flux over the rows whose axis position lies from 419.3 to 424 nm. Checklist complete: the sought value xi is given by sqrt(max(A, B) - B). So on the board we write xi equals 3.75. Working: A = 14.9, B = 0.8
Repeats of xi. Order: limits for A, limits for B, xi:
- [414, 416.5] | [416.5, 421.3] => 3.85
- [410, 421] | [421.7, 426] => 3.72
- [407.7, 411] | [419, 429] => 3.72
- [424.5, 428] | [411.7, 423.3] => 3.66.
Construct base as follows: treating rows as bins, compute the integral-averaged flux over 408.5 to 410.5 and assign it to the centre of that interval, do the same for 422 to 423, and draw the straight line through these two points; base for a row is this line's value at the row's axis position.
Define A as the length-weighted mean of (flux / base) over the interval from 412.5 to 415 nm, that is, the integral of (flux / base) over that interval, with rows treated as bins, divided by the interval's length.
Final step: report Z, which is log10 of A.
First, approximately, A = 1.06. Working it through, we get 0.025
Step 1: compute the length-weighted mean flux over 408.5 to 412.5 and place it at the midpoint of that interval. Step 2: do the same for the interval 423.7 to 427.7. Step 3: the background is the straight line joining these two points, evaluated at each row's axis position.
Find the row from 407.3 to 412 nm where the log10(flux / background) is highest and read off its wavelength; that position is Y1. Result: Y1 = 411.50 nm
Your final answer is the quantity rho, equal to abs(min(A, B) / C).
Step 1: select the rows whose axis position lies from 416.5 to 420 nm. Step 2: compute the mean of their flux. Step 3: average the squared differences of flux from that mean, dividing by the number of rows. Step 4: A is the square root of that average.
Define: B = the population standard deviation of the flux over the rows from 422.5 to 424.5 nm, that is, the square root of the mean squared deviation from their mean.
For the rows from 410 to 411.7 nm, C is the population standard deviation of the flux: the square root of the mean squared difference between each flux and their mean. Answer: 0.48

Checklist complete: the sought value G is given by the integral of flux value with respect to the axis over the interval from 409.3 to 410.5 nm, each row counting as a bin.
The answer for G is 17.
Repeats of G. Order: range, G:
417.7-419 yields 20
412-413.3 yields 20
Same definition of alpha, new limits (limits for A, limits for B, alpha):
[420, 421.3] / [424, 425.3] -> 1.07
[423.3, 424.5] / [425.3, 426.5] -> 1.01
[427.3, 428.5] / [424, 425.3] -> 0.98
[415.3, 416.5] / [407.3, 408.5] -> 1.16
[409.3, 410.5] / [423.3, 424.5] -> 1.01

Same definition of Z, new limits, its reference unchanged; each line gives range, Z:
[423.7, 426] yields 0.062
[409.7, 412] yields 0.004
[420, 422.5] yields 0.067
